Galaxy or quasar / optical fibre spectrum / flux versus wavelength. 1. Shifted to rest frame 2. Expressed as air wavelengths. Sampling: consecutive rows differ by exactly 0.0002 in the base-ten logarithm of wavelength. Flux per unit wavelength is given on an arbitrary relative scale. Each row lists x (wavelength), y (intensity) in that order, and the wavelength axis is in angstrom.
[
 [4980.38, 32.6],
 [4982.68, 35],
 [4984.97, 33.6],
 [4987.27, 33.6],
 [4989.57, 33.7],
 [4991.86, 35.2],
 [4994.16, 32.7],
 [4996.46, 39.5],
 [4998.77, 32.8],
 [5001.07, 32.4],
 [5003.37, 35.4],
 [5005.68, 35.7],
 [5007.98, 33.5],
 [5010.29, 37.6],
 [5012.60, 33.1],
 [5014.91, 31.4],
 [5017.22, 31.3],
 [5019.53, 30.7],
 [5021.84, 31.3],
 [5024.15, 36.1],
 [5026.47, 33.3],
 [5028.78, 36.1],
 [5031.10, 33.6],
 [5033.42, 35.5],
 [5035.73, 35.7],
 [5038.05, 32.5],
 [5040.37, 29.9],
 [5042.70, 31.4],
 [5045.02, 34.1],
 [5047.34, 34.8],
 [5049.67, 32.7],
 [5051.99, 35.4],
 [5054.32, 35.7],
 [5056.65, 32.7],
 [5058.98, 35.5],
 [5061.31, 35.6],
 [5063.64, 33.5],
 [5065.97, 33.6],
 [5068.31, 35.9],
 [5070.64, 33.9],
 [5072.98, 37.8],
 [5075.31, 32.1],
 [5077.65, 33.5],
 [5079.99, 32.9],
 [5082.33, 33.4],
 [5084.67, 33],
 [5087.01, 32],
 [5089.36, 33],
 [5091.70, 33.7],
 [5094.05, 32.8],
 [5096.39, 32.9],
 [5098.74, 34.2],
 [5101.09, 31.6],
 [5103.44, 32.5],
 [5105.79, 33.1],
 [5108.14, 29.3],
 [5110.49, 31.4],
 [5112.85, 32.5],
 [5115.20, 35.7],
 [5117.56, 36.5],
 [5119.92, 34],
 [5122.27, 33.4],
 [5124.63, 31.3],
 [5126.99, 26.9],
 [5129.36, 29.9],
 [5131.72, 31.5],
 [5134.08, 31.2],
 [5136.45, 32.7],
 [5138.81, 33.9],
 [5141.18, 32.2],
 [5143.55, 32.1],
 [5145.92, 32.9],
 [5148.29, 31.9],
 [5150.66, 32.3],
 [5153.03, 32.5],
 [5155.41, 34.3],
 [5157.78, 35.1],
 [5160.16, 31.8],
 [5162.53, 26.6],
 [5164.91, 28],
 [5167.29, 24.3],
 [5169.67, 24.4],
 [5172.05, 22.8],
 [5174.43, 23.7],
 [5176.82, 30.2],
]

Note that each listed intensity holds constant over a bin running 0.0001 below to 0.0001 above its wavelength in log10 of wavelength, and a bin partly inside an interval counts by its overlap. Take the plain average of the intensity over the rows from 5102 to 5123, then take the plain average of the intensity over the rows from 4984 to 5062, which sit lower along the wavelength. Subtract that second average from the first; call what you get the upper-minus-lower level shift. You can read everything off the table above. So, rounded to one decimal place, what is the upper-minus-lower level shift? -0.8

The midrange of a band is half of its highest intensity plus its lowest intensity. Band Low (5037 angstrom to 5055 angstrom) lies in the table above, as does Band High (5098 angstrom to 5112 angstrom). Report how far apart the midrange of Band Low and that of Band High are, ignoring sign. 1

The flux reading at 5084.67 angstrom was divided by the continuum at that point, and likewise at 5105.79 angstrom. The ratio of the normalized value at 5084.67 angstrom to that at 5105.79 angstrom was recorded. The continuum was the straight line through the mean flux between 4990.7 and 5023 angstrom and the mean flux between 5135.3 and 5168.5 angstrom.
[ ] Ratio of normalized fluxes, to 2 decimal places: 0.99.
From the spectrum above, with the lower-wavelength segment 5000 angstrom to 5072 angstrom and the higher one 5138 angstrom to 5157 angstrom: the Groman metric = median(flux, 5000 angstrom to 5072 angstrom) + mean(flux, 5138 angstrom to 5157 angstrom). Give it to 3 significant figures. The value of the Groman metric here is 66.4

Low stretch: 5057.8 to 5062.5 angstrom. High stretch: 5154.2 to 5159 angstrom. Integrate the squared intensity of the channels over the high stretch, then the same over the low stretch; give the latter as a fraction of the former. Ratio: 1.03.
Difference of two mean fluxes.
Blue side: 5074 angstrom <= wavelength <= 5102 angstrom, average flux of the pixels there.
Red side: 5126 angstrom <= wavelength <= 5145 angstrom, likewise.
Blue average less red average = 1.6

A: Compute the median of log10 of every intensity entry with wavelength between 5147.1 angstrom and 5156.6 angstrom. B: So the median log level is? 1.51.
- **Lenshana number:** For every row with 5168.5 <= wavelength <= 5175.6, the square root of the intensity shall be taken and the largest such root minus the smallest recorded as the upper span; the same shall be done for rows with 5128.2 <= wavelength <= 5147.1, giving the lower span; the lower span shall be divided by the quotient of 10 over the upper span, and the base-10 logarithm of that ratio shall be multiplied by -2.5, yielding 5.6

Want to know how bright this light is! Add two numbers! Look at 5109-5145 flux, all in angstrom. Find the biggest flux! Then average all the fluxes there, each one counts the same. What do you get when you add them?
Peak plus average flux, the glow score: 68.8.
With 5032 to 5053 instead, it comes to 69.3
